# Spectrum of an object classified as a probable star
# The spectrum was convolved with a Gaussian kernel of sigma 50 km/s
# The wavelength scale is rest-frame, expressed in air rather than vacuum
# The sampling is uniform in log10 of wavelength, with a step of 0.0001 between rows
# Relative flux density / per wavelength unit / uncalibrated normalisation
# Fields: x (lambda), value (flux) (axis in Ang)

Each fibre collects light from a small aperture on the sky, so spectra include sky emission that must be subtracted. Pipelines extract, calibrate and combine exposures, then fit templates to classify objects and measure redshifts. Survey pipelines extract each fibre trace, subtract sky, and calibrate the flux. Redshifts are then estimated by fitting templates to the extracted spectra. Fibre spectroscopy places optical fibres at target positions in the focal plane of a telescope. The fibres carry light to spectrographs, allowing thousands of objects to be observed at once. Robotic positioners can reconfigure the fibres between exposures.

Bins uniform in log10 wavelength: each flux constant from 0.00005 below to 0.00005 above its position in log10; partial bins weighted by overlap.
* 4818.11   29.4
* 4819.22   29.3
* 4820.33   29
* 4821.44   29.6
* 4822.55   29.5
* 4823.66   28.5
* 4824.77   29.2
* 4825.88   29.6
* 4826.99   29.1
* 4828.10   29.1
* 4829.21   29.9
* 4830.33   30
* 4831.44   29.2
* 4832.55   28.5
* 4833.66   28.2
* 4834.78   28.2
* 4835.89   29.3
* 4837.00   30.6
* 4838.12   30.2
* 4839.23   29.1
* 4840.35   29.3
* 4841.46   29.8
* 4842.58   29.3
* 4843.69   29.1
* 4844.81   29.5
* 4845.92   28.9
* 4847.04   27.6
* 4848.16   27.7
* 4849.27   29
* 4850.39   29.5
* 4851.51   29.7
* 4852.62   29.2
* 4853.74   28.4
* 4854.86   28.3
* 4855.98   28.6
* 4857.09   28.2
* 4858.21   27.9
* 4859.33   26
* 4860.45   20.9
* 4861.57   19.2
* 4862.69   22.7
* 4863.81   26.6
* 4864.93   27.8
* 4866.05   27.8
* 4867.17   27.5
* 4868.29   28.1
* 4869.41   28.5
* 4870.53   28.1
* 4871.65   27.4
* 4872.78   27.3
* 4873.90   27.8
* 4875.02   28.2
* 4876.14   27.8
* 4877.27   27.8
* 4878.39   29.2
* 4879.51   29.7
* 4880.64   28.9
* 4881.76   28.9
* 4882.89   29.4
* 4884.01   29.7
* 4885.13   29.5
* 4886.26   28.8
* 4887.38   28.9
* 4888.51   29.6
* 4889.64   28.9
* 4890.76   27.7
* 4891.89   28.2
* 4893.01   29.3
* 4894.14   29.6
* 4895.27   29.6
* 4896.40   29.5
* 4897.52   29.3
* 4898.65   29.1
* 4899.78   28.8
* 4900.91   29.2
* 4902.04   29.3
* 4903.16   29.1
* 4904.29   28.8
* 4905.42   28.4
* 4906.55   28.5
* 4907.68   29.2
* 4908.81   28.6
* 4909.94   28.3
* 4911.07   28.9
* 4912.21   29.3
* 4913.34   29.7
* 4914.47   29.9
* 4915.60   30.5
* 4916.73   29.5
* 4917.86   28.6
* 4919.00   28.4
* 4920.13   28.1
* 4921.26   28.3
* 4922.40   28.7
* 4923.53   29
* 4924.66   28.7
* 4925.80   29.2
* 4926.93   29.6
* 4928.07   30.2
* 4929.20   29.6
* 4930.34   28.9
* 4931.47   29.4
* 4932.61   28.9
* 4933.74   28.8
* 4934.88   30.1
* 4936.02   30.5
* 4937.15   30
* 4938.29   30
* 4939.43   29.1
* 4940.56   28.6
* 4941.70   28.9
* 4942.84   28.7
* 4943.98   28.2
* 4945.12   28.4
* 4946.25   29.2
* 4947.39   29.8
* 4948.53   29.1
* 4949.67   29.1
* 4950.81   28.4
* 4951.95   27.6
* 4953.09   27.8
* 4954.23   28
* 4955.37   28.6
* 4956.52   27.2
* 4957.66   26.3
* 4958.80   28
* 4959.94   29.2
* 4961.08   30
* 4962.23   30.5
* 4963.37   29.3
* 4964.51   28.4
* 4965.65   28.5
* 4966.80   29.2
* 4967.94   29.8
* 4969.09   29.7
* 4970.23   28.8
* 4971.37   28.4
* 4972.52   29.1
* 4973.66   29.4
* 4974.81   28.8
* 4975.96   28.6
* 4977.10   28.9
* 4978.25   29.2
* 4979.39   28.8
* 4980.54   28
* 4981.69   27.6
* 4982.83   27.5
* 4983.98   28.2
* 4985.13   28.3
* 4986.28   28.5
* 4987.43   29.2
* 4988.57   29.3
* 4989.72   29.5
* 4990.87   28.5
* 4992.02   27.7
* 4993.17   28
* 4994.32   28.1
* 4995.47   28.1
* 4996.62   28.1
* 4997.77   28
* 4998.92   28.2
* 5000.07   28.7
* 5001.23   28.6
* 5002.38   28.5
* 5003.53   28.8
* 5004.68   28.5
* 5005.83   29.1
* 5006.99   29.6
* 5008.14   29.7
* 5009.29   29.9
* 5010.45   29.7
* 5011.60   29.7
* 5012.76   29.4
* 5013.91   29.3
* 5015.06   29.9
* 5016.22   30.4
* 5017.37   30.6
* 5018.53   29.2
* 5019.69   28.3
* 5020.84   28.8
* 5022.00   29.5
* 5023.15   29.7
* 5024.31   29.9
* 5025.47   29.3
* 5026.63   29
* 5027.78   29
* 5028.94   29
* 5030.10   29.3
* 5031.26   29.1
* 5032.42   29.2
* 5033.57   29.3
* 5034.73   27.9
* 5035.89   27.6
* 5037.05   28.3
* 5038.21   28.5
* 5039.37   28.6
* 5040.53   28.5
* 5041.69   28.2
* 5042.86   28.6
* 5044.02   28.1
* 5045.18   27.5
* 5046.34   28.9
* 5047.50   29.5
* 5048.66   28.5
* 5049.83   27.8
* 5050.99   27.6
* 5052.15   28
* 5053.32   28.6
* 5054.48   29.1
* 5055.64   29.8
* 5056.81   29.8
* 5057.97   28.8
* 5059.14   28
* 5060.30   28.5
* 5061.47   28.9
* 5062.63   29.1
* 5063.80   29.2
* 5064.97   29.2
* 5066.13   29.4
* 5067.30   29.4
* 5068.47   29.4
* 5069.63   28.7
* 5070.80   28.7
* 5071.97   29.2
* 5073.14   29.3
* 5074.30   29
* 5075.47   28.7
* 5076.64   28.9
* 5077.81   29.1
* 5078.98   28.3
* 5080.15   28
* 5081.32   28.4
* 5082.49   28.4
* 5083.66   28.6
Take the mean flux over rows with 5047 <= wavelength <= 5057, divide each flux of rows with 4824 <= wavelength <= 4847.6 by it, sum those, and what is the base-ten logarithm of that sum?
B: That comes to 1.33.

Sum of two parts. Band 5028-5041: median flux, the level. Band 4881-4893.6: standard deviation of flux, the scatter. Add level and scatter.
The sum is 29.2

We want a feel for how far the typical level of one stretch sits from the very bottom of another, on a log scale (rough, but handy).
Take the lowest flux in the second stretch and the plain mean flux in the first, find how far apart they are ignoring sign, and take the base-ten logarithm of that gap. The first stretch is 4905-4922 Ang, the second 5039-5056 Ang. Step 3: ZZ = 0.16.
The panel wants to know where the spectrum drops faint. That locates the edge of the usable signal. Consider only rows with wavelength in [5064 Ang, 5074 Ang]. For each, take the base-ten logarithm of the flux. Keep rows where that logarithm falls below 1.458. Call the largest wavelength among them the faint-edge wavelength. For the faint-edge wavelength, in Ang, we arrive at 5070.80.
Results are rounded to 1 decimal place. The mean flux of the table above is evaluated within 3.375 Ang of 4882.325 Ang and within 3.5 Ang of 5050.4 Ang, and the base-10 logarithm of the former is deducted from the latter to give 26.9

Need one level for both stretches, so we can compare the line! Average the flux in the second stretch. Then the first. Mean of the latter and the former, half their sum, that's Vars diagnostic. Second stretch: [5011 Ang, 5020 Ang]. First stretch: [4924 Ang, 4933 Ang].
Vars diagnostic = 29.5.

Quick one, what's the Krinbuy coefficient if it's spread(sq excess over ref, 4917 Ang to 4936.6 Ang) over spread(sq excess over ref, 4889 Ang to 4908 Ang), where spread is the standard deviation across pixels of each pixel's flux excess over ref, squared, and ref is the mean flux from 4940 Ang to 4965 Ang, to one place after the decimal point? 3.2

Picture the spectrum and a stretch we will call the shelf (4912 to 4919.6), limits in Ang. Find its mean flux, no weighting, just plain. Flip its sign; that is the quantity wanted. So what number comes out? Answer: -29.4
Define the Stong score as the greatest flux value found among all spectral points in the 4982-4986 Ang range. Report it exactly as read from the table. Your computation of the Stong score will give 28.3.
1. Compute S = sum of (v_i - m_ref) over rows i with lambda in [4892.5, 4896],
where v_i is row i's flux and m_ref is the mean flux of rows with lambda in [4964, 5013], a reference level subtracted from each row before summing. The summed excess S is 2.2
